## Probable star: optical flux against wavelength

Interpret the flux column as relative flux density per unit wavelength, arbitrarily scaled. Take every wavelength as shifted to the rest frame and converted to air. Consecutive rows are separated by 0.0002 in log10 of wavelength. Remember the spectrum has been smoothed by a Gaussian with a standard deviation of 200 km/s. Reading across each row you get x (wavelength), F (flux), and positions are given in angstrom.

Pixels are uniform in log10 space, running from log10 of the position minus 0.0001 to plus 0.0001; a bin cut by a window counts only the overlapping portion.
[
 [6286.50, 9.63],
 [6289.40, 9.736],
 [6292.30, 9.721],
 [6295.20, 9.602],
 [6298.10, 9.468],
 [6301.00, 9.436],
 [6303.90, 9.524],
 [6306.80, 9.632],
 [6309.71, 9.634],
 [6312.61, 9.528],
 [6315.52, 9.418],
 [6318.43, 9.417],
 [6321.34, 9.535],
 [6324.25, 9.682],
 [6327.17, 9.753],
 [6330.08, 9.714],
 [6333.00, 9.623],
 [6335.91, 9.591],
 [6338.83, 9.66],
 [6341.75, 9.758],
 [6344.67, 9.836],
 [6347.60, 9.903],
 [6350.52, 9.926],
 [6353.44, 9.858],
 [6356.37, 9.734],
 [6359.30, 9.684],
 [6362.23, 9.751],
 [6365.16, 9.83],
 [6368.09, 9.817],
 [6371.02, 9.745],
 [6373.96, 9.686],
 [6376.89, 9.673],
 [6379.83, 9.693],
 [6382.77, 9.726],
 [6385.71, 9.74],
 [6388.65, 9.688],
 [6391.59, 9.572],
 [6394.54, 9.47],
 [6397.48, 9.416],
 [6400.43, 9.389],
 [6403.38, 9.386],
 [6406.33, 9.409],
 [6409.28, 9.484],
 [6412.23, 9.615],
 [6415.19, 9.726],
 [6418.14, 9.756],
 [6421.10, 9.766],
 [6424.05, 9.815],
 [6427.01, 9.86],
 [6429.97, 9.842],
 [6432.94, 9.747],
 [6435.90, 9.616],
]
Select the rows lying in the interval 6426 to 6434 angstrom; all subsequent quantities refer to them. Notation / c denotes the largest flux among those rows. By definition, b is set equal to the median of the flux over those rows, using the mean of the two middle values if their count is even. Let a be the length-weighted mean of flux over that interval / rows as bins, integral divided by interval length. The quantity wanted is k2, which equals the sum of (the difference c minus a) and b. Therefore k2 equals 9.89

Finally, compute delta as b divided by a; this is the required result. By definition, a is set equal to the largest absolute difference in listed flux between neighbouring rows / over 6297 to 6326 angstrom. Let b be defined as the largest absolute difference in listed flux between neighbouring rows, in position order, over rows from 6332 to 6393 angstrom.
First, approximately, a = 0.147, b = 0.124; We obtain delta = 0.84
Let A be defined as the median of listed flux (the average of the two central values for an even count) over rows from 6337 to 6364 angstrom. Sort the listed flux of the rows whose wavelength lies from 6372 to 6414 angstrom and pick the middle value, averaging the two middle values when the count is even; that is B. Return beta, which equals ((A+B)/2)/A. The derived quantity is 0.99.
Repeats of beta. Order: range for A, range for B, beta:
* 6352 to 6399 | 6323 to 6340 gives 1.00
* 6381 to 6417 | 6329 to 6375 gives 1.01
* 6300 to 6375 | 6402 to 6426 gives 1.00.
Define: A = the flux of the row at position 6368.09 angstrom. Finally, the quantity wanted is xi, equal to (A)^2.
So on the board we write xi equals 96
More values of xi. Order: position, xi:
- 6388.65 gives 94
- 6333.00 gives 93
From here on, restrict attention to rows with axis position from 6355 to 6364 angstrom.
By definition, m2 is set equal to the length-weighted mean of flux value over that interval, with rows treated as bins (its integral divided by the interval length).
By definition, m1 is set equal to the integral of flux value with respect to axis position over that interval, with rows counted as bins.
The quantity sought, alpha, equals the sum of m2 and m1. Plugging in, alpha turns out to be 97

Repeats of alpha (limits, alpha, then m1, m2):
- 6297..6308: 114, 105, 9.52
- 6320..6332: 126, 116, 9.67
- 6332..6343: 116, 106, 9.66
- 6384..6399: 153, 144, 9.58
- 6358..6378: 205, 195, 9.75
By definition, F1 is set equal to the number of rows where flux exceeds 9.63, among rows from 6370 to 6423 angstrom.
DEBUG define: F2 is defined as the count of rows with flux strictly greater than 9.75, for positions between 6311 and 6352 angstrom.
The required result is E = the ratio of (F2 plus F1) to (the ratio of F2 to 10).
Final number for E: 30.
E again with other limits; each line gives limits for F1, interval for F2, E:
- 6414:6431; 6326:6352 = 22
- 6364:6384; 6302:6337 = 80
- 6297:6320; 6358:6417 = 17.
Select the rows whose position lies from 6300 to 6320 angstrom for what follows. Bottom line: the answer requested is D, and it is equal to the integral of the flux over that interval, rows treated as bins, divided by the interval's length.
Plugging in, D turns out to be 9.52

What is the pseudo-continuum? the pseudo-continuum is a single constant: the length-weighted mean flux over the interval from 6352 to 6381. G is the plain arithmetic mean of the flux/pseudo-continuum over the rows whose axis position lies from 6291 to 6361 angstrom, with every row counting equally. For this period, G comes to 0.99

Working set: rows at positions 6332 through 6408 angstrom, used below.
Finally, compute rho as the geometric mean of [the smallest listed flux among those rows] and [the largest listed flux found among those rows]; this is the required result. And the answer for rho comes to 9.65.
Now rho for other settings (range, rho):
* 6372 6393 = 9.66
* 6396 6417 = 9.55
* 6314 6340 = 9.58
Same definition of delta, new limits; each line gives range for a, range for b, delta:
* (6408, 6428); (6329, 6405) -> 0.95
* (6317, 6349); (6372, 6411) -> 0.79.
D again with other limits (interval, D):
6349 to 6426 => 9.67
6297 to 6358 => 9.65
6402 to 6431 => 9.67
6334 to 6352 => 9.78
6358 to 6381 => 9.74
